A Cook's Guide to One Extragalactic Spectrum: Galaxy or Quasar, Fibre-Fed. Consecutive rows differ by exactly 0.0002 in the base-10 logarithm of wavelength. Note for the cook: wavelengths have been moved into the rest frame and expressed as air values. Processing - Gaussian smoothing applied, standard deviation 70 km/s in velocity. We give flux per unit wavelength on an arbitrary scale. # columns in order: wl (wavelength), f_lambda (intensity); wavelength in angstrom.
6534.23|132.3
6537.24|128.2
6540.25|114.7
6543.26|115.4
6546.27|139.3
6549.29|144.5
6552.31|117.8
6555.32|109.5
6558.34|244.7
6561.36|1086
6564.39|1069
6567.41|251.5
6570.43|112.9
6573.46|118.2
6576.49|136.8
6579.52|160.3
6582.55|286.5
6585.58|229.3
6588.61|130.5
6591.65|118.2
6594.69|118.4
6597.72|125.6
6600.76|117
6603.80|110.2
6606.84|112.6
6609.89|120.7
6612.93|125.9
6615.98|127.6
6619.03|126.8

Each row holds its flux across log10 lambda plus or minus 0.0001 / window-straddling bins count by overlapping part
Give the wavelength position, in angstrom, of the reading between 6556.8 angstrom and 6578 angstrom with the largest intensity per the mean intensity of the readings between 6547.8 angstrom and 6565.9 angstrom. 6561.36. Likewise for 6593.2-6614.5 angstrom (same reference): 6612.93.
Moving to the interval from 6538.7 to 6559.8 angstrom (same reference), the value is 6558.34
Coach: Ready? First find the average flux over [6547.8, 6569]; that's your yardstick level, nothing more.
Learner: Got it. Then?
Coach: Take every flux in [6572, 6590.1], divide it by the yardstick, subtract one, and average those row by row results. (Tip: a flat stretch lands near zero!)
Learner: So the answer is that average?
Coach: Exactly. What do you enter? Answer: -0.59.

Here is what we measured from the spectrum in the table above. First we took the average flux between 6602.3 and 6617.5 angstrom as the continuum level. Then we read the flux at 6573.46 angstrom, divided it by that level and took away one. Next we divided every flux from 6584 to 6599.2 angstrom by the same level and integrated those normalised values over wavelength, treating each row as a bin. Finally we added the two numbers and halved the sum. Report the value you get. 9.2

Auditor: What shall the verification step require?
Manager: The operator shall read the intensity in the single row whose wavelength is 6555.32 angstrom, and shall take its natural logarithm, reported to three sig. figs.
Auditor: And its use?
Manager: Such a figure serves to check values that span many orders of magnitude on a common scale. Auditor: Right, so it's 4.70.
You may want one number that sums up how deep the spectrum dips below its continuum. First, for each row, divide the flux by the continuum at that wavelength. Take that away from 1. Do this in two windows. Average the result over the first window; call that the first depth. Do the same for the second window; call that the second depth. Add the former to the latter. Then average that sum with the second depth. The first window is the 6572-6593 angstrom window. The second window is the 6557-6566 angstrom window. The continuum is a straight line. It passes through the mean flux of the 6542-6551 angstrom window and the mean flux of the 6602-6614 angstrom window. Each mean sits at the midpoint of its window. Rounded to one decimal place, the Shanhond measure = -5.4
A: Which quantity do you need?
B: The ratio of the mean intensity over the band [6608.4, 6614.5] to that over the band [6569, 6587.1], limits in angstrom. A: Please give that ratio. 0.71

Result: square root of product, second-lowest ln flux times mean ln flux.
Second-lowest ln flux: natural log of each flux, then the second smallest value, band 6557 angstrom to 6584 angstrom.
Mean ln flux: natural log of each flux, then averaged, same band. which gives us 5.16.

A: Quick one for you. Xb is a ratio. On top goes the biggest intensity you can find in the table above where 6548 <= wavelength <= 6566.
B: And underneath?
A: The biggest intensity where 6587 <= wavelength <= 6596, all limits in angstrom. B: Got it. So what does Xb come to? 8.3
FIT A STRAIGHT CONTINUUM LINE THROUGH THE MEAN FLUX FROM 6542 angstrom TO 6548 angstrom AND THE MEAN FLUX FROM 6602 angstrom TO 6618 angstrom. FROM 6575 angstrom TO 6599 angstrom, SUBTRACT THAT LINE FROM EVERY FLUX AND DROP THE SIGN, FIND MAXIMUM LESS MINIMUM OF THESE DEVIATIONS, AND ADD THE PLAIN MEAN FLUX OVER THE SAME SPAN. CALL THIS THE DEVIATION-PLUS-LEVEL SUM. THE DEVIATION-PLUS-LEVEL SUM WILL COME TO 324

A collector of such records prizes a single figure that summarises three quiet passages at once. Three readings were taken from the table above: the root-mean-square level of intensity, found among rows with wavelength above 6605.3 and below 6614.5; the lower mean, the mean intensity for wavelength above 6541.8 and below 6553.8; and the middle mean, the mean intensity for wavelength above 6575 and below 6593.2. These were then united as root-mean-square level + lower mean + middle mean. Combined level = 426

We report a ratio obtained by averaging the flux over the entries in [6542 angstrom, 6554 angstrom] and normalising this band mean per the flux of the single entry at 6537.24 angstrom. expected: 1.008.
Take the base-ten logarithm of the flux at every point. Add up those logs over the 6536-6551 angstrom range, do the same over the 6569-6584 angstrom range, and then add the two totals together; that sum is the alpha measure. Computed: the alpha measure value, 21.5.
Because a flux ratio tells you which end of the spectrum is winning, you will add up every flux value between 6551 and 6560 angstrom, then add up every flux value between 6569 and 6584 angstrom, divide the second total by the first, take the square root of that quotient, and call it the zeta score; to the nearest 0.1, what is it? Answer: 1.3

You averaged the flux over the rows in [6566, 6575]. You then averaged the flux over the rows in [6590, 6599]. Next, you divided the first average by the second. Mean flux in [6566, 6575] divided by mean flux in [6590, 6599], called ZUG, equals 1.3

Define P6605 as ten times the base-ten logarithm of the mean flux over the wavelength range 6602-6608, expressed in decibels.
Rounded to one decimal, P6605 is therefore 20.5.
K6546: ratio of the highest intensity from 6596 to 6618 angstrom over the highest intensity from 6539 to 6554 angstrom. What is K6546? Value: 0.9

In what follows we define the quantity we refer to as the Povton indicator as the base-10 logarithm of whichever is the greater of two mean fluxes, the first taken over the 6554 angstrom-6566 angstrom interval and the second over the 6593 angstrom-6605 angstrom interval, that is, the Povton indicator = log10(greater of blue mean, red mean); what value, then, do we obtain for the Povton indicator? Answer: 2.80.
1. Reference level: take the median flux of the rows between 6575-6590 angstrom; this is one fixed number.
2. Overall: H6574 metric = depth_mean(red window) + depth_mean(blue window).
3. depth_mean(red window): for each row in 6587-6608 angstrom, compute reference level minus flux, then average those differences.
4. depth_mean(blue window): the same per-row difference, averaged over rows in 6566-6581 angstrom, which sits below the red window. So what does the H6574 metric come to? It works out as 46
